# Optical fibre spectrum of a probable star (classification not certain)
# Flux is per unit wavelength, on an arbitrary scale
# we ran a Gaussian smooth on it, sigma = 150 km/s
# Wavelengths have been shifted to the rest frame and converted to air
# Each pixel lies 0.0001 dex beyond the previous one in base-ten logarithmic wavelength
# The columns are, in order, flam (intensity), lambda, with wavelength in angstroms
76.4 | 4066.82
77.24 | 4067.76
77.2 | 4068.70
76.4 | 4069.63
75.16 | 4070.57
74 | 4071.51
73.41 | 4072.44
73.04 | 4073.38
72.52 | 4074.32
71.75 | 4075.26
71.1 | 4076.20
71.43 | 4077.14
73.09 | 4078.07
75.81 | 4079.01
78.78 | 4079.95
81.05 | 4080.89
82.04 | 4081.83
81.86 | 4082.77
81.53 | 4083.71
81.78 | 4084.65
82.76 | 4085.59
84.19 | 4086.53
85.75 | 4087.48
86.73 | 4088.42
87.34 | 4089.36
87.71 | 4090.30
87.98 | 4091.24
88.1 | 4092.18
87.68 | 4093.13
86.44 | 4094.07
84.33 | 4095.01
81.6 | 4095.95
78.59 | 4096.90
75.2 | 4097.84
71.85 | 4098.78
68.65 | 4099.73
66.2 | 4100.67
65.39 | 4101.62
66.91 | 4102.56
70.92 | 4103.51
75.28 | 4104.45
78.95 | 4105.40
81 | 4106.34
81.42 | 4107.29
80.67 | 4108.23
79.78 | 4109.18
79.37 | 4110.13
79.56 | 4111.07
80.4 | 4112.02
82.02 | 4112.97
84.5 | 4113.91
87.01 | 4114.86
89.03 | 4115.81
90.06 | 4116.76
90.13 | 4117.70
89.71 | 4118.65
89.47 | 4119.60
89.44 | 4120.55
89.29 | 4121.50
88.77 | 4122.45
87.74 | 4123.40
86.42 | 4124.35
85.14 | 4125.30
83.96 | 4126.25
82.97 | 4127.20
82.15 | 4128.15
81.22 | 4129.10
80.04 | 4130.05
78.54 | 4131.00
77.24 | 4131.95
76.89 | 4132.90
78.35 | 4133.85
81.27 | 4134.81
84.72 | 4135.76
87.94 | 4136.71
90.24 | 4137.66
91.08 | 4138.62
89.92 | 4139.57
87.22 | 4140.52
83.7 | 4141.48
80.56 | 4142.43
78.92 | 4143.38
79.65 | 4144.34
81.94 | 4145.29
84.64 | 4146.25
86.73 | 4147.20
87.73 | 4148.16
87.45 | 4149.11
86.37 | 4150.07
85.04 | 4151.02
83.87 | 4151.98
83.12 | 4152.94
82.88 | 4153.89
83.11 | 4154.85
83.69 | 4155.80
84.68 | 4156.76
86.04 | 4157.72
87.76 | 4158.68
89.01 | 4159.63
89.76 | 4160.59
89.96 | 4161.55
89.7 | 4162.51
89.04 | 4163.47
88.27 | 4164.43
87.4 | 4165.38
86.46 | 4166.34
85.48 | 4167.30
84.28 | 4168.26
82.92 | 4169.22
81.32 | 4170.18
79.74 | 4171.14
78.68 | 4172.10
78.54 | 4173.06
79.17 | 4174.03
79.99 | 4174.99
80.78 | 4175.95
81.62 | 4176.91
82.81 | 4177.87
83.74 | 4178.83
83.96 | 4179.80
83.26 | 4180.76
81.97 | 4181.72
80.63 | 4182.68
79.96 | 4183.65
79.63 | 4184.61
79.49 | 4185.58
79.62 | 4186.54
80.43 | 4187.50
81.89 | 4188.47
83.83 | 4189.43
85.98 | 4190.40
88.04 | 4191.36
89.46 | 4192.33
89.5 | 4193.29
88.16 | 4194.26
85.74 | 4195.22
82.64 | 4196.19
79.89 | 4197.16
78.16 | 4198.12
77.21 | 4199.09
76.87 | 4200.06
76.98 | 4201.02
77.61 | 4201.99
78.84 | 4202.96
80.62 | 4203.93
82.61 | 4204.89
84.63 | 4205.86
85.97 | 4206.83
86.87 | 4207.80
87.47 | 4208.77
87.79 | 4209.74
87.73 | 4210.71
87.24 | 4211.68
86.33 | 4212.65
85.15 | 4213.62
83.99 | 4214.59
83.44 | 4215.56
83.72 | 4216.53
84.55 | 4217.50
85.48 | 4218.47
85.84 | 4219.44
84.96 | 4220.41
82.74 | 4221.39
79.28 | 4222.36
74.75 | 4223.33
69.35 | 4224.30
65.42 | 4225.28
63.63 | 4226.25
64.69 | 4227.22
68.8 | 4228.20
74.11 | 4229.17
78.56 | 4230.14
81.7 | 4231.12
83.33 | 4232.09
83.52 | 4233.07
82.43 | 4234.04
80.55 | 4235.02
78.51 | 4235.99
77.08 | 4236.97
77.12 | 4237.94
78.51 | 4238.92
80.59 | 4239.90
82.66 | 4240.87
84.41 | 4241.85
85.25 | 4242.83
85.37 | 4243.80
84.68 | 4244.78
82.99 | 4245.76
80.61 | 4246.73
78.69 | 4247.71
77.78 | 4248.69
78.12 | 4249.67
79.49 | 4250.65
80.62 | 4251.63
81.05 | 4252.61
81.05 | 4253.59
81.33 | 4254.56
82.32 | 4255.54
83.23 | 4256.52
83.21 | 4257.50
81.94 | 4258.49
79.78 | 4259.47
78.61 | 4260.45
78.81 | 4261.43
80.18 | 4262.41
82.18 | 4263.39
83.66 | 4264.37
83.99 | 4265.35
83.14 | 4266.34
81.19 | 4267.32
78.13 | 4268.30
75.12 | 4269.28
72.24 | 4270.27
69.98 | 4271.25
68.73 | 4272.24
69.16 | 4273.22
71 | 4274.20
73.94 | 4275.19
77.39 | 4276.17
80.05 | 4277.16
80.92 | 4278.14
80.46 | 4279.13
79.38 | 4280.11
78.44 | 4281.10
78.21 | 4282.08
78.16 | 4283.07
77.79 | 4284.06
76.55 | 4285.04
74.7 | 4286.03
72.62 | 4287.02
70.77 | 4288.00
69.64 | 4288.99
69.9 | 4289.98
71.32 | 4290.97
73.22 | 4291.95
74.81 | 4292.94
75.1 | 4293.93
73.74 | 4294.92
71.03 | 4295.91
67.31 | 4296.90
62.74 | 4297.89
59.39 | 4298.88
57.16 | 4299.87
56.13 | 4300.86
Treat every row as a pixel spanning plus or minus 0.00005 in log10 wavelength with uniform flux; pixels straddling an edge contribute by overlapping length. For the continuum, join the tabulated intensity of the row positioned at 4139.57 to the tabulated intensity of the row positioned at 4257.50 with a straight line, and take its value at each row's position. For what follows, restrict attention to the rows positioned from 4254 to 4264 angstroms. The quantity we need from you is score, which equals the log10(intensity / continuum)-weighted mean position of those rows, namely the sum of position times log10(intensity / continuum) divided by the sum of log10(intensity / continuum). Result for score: 4259.9 angstroms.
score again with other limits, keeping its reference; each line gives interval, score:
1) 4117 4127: 4123.6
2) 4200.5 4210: 4201.9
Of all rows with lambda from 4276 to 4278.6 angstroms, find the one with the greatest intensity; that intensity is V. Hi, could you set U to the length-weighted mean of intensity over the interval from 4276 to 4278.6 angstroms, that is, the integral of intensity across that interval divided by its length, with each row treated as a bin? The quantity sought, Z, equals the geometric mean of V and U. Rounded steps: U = 80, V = 80.92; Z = 80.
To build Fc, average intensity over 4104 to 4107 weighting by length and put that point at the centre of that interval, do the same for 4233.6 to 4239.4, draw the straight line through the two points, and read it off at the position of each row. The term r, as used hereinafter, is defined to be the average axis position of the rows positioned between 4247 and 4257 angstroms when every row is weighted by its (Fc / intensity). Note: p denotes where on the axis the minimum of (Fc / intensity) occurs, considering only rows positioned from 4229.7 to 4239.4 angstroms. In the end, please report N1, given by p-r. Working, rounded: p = 4233.07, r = 4252.1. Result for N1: -19.0 angstroms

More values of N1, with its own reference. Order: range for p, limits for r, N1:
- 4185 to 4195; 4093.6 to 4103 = 94.7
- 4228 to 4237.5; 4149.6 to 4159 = 78.7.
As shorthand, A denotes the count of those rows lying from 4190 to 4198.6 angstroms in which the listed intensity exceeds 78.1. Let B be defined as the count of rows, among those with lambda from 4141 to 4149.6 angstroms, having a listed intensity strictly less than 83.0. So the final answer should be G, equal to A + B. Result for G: 13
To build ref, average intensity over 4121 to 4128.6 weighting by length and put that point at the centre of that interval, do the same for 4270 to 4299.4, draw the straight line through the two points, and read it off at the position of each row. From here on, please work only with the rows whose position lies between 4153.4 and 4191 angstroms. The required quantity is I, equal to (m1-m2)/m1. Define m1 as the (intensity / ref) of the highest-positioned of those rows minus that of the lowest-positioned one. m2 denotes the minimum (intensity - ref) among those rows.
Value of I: 48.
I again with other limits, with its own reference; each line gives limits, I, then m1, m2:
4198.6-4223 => 63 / 0.05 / -3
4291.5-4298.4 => -68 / -0.14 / -10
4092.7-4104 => -121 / -0.18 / -22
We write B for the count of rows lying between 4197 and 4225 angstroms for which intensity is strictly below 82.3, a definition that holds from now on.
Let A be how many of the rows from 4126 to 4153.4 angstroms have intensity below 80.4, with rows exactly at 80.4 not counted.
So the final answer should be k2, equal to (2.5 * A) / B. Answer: 1.6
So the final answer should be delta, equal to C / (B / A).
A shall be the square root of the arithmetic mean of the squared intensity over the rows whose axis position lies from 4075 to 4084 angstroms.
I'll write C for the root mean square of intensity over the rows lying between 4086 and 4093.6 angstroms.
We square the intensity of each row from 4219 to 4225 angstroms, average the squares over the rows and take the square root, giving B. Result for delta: 84.0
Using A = 77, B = 80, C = 86.9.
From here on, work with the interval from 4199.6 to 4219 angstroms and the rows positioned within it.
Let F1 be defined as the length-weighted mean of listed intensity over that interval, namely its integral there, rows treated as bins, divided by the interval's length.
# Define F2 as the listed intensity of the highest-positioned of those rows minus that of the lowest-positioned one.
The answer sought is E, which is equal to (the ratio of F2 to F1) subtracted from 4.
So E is 3.90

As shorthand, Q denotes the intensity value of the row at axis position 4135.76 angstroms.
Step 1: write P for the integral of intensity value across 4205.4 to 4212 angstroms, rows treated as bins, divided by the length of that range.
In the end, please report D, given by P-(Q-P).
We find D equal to 89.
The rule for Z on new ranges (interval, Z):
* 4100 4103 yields 67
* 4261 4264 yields 81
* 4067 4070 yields 77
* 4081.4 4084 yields 82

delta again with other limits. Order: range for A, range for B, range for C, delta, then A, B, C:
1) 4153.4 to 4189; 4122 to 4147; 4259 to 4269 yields 80.9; 84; 84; 81.0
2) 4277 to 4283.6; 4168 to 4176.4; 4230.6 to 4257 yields 80.0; 79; 81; 81.3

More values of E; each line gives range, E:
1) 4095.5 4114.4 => 3.96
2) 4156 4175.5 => 4.06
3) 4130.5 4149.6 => 3.89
